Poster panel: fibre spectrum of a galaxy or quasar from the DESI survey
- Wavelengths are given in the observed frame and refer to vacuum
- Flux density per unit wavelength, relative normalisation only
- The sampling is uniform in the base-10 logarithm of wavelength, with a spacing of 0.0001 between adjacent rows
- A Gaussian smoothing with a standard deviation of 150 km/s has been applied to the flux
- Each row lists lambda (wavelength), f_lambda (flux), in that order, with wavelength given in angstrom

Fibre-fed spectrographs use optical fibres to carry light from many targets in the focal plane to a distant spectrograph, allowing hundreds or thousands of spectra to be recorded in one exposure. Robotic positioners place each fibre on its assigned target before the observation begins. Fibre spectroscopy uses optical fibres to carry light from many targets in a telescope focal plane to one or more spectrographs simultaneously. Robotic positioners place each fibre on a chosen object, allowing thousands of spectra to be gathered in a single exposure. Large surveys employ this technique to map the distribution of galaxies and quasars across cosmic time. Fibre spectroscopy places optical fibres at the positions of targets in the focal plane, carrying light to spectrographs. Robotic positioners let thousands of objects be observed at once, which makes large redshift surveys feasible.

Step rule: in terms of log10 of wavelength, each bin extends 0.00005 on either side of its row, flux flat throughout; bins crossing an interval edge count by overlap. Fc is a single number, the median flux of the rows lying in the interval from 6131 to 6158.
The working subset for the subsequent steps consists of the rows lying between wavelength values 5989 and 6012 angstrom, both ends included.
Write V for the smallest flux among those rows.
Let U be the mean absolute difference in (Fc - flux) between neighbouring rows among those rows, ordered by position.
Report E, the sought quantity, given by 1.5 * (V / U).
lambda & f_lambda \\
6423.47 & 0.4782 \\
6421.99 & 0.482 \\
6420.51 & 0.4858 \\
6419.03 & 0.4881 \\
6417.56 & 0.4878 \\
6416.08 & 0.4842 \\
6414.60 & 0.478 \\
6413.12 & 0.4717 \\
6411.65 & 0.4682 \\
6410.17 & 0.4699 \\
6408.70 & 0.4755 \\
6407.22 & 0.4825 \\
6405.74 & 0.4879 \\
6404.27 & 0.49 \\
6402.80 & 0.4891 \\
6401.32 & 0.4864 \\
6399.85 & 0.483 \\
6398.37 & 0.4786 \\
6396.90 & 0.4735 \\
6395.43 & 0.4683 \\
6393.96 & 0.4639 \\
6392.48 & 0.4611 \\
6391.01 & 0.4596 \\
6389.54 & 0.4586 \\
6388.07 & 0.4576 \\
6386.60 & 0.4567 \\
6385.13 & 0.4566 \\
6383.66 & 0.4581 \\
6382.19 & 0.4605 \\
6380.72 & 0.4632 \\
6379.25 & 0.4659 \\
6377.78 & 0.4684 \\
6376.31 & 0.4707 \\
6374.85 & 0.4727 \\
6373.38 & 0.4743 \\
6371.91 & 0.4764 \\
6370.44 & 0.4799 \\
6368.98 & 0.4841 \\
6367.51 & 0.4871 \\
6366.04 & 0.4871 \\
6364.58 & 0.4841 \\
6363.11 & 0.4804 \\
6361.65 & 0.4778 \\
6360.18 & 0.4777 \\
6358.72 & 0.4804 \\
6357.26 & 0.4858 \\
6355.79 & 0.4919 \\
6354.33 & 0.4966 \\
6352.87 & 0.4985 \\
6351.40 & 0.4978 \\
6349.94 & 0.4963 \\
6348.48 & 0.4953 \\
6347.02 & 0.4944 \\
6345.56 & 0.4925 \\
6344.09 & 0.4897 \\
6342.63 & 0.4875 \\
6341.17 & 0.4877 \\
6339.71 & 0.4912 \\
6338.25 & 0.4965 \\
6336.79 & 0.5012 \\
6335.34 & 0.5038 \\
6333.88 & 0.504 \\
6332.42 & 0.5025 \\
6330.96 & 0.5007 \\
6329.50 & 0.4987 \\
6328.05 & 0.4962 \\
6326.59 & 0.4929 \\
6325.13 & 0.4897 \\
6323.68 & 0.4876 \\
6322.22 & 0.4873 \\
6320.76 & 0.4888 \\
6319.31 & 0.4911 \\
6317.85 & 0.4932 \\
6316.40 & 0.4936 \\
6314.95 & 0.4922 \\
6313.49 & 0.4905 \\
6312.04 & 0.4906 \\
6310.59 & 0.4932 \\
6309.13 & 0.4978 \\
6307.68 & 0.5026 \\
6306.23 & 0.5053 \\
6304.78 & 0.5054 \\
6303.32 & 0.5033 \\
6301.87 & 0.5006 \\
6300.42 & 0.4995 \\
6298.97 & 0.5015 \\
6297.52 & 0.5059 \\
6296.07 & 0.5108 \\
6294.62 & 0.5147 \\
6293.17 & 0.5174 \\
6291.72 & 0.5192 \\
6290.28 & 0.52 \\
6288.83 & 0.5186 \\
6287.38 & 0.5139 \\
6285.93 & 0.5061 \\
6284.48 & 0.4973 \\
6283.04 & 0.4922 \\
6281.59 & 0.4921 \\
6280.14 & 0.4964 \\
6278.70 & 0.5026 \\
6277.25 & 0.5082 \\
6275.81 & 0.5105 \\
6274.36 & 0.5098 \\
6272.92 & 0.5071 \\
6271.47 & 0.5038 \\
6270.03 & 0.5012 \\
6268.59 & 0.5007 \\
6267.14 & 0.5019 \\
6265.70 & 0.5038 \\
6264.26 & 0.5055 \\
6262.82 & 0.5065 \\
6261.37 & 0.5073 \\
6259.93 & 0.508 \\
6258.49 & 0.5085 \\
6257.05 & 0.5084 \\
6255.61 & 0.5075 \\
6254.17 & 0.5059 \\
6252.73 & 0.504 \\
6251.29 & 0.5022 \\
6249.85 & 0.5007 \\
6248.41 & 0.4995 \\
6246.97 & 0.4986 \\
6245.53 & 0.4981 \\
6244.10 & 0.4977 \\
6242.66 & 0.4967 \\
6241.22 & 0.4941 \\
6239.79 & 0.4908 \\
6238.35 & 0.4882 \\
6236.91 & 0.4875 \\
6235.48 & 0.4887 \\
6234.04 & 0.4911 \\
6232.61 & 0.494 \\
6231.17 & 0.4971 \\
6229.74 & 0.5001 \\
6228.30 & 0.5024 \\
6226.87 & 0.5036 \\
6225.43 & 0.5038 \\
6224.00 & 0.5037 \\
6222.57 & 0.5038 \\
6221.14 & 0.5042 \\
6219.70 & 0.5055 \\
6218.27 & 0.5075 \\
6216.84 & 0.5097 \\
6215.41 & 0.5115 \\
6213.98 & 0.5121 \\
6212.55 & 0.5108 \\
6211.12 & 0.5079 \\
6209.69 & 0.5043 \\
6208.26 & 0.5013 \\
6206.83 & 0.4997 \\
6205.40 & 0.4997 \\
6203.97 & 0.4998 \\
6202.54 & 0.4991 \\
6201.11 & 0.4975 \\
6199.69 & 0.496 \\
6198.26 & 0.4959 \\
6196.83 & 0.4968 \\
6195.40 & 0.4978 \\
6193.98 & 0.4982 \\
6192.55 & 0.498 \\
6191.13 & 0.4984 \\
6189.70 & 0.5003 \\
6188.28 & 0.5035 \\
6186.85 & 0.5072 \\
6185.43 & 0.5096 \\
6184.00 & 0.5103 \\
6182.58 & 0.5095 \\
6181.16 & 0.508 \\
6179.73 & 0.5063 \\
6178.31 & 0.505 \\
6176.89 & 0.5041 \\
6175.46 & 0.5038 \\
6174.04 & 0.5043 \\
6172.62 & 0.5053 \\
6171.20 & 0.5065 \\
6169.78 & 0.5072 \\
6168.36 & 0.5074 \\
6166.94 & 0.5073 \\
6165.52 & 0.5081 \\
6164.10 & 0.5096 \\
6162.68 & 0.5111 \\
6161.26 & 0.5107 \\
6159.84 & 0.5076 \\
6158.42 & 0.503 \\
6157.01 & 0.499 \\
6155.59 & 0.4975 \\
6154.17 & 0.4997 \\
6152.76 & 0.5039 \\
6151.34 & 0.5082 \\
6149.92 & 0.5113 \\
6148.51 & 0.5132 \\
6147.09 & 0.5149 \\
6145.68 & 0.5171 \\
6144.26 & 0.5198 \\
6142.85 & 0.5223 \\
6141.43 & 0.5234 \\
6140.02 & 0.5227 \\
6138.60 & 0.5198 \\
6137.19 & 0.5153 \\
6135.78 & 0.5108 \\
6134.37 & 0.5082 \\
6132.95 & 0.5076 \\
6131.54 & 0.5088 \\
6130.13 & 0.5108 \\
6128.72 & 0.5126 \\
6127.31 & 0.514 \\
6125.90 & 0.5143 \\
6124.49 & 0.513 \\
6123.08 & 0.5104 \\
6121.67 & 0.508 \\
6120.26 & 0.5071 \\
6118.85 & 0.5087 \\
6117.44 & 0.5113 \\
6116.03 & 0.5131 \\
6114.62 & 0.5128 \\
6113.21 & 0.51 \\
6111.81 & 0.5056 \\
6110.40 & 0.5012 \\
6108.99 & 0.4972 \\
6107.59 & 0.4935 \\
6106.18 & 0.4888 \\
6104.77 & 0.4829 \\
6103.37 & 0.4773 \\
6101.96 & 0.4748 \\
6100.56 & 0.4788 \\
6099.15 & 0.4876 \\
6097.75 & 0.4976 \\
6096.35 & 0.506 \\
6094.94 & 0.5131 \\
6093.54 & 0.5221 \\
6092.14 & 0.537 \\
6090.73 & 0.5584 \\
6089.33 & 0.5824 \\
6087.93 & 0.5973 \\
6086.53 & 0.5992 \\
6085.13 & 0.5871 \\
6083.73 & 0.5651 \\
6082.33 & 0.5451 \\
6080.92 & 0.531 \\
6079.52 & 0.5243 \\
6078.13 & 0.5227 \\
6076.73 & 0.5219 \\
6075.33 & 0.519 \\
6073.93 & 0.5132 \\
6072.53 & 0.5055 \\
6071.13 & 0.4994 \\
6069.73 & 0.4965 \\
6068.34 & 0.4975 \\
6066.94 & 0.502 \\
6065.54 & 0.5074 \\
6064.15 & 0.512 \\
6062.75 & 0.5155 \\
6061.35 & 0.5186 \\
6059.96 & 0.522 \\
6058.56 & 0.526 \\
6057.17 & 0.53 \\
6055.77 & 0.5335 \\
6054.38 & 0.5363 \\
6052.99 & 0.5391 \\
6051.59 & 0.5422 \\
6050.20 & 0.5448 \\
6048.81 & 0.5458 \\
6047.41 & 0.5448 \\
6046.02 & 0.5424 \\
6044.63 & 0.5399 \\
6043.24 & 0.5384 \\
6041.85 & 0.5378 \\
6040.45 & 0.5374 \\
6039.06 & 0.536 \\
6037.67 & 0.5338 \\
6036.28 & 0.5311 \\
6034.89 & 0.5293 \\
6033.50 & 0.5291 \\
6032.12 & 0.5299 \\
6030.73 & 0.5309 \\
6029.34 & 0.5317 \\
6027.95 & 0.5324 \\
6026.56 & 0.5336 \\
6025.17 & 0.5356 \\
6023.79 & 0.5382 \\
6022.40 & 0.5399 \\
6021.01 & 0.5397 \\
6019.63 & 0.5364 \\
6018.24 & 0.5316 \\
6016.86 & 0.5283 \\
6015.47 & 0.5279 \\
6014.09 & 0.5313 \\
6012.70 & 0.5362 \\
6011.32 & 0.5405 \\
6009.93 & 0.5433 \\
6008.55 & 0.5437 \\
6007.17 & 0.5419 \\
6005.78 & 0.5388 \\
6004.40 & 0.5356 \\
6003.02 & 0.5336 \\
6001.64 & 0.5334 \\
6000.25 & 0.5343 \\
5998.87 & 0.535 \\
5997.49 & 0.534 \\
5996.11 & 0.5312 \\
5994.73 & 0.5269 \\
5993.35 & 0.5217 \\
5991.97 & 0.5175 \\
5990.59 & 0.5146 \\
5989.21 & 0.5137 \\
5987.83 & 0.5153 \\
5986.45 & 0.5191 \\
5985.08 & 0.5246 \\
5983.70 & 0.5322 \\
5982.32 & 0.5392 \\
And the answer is 339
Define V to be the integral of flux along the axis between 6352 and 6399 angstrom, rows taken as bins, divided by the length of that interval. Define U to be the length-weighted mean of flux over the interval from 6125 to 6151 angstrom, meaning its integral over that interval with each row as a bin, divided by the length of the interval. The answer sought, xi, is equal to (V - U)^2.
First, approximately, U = 0.515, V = 0.474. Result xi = 0.0017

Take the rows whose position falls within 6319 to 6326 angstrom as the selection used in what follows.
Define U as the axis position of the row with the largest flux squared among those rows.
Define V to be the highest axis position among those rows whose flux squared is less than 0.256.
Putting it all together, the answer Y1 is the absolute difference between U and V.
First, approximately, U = 6319.31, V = 6325.13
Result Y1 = 5.8 angstrom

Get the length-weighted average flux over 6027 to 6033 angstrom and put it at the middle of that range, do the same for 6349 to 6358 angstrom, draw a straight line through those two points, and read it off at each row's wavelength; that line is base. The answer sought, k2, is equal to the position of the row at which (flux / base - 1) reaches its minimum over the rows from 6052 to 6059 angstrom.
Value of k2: 6058.56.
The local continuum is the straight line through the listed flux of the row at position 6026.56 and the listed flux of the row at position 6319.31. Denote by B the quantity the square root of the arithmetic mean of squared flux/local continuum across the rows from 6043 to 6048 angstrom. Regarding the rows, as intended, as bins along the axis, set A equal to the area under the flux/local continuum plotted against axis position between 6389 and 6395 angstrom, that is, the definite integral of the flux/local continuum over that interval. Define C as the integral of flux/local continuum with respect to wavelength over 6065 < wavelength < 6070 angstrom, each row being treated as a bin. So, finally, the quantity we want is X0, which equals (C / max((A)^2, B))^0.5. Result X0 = 0.38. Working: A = 6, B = 1.02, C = 4.7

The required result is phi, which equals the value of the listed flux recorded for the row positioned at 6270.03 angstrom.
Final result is 0.5012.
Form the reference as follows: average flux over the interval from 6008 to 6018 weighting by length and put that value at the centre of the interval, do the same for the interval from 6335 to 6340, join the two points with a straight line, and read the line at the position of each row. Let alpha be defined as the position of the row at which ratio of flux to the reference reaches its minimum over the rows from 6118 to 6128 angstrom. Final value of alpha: 6120.26 angstrom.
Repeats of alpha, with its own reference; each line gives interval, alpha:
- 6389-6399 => 6389.54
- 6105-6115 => 6106.18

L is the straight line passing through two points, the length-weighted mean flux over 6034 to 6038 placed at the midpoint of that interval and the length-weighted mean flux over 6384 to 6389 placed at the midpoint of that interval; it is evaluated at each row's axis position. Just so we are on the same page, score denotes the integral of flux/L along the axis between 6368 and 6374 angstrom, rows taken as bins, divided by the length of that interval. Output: 1.04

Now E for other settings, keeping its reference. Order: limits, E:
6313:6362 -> 317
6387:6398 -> 259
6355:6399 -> 261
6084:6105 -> 69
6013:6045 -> 471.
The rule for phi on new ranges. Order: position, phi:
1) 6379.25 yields 0.4659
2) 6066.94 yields 0.502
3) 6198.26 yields 0.4959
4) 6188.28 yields 0.5035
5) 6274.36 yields 0.5098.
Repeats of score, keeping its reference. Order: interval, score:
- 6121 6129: 1.00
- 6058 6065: 0.99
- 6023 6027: 1.01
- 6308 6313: 1.05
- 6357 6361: 1.04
